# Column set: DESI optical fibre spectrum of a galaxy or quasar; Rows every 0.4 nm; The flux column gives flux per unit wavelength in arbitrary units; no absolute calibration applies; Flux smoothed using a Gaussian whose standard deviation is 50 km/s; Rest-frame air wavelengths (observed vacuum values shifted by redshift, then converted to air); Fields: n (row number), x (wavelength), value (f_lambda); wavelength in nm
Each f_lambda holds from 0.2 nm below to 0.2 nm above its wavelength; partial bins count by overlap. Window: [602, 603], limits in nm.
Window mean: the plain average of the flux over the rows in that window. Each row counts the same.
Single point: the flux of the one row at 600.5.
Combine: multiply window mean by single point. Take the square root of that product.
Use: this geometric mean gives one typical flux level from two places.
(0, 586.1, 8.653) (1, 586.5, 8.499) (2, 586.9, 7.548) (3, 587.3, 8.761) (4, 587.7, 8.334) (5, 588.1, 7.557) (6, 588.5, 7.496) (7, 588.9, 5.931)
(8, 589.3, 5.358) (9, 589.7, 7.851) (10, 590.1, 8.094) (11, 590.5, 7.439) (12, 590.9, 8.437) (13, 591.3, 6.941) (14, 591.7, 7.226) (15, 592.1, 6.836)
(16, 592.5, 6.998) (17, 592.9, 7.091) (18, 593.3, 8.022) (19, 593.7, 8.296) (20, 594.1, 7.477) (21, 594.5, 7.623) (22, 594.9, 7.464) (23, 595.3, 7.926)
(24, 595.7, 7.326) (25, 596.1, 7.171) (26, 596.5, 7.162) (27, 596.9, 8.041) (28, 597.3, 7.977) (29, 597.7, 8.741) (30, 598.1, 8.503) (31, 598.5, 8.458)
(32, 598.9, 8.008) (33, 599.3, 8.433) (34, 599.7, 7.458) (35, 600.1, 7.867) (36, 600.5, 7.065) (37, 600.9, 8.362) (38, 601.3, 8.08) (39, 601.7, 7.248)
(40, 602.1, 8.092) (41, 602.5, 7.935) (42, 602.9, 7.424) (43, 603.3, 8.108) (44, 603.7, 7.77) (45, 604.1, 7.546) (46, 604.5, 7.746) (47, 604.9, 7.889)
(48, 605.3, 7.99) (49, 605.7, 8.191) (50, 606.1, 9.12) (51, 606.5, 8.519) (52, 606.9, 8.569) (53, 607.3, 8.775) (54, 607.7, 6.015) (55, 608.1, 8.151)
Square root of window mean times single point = 7.4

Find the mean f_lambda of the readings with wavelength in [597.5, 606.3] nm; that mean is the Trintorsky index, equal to 8.0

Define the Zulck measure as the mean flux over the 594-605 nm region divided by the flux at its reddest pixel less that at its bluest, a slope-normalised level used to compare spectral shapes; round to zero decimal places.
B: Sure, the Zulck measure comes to 19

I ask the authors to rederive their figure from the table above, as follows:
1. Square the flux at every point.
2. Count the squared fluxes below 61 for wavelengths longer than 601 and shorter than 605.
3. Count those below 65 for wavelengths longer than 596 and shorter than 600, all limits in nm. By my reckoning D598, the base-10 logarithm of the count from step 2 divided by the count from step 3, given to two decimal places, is -0.08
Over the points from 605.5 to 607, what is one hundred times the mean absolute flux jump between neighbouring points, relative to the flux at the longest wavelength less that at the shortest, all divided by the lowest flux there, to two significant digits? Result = 17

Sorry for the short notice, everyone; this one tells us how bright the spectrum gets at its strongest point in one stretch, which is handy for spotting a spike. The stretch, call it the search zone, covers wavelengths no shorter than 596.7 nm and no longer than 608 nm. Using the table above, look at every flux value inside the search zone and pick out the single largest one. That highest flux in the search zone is 9.12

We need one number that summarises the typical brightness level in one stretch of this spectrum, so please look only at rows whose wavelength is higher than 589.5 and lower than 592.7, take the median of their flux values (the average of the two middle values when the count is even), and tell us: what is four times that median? 29.3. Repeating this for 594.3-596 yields 30.2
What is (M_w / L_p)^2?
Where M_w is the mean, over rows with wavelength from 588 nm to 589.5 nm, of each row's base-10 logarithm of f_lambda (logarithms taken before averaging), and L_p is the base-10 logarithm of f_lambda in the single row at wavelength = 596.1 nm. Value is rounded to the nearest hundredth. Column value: 0.90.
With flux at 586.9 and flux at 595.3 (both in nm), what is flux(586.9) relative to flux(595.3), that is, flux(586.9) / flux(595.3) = 0.95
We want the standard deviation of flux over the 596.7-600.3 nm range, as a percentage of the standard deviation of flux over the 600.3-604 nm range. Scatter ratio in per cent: 90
